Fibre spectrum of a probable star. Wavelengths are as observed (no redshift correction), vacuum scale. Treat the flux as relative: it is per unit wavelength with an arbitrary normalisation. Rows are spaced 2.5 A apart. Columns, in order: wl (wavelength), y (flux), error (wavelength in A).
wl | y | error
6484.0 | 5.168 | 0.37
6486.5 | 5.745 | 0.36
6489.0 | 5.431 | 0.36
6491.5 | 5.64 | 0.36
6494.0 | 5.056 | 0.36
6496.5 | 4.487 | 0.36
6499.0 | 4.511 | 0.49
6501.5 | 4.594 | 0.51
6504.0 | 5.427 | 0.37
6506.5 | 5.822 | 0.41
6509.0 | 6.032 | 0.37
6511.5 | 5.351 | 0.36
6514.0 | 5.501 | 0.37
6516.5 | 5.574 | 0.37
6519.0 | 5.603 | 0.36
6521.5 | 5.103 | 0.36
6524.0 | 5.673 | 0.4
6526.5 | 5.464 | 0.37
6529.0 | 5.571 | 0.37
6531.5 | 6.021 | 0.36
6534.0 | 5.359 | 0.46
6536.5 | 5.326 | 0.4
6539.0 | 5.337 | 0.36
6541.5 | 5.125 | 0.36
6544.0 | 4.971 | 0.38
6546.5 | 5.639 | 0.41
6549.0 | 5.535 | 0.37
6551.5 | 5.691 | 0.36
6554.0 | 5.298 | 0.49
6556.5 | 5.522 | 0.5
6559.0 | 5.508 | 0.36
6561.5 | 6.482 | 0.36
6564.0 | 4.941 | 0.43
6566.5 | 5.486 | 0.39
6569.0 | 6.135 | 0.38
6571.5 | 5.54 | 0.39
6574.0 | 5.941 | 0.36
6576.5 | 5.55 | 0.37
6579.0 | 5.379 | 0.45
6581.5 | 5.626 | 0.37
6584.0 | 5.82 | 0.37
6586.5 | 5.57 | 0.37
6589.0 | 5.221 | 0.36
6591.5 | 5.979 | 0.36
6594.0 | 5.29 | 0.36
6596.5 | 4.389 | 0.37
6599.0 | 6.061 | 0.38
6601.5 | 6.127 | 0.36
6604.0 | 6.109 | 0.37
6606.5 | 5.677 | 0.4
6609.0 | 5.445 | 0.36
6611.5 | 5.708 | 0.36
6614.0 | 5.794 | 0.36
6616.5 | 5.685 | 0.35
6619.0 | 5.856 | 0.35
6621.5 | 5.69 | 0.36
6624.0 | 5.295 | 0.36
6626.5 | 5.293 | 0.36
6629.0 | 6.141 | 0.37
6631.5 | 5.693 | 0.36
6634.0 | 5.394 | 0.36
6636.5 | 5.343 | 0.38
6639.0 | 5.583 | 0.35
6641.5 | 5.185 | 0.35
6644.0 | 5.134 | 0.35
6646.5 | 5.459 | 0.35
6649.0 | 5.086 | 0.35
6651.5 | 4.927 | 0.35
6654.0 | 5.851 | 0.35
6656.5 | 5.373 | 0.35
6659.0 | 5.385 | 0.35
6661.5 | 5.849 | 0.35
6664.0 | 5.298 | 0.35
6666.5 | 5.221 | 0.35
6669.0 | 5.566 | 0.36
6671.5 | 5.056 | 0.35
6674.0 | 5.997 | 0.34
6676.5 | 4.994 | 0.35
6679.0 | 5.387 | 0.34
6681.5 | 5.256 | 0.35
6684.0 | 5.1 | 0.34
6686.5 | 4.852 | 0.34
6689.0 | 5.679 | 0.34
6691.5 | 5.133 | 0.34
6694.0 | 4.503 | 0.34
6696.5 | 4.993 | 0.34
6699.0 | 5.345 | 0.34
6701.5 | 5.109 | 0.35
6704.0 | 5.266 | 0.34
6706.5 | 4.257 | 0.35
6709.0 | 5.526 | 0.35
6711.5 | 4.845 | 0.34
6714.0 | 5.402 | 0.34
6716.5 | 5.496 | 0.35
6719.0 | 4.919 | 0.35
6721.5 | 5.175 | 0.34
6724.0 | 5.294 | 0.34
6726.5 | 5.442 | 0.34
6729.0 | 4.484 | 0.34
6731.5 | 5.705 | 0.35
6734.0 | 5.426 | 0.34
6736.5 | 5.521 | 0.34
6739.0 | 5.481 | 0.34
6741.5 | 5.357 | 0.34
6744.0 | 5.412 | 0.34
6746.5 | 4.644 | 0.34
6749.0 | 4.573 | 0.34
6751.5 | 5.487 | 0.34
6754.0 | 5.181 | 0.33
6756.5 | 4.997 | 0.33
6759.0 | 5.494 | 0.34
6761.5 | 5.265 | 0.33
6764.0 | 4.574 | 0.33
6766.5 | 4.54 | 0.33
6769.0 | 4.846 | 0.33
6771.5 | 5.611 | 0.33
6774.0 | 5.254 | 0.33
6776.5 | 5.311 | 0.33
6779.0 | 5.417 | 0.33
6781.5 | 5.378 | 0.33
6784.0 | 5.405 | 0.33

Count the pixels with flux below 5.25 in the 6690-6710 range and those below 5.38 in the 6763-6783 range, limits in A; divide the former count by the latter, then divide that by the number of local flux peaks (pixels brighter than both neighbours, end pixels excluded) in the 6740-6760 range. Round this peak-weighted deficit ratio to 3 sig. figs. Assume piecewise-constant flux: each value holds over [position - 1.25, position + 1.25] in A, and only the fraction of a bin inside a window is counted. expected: 0.417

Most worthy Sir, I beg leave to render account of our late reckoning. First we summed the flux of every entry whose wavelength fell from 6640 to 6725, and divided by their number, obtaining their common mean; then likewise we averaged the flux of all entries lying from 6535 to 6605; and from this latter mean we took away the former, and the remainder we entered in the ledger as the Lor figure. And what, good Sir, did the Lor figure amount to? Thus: 0.32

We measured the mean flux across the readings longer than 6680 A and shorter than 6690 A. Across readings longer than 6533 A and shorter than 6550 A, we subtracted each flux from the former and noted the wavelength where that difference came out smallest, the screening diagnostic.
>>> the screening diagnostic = 6546.5 A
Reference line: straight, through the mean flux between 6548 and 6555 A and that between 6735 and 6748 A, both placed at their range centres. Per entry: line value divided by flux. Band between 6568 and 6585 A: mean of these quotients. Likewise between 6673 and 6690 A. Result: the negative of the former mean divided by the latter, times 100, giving -95.1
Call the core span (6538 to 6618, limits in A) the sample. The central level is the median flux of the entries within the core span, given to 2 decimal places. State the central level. 5.56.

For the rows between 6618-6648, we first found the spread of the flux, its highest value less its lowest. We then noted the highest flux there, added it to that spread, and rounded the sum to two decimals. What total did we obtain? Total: 7.15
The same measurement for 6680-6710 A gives 7.10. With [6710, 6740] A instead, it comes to 6.93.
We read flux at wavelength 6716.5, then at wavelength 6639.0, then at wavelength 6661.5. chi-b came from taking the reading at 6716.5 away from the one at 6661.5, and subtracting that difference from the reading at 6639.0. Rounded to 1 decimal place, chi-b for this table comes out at 5.2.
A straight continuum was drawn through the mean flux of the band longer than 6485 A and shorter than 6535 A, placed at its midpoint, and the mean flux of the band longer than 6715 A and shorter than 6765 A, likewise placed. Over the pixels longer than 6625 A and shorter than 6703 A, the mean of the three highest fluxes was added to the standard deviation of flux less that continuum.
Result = 6.3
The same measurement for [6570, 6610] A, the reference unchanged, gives 6.5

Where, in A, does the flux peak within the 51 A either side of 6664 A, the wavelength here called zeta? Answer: 6629.0 A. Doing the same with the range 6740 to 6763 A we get 6759.0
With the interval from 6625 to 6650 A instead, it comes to 6629.0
